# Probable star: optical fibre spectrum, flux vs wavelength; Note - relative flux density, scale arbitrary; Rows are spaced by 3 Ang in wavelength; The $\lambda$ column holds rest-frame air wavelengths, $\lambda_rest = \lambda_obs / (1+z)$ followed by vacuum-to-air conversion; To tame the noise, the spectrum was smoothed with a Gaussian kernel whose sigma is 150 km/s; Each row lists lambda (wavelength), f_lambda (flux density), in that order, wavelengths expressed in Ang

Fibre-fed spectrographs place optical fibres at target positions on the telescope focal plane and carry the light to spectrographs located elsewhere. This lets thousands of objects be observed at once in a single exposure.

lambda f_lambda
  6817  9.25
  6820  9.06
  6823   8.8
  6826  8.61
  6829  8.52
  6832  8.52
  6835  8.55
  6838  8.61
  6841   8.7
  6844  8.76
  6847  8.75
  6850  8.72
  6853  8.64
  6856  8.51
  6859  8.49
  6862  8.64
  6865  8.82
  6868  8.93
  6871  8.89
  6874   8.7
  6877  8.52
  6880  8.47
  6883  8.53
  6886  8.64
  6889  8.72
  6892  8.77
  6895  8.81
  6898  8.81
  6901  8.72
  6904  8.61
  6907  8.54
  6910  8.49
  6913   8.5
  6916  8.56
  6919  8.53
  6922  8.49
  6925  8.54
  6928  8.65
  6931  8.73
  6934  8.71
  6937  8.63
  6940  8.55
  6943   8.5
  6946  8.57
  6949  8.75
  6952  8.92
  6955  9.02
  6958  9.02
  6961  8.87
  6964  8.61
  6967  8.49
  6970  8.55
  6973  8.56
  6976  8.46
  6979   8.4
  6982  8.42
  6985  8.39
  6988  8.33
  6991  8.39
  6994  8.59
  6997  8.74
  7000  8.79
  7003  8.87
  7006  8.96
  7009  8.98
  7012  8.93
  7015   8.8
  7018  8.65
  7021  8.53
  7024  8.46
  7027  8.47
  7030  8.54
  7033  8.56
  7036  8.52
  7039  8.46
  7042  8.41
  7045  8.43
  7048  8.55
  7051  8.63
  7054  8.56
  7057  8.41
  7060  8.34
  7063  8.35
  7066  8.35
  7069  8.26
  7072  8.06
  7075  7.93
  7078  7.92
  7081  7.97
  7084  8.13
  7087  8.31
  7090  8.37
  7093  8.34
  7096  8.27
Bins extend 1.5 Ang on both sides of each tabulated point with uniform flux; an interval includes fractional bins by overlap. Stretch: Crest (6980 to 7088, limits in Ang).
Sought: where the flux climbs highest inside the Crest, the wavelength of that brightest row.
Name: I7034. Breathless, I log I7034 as 7009 Ang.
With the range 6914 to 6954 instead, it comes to 6952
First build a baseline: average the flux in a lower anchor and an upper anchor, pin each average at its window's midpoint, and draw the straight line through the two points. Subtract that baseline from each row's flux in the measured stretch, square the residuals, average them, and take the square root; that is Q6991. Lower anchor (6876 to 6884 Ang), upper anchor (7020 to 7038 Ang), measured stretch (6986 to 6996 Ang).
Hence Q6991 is 0.13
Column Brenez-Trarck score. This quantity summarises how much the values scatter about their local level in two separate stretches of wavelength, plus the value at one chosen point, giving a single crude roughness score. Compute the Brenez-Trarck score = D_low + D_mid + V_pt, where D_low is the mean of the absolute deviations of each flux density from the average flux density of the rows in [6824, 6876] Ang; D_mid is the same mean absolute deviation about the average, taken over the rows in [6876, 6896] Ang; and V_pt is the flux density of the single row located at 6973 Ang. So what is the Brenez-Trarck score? 8.78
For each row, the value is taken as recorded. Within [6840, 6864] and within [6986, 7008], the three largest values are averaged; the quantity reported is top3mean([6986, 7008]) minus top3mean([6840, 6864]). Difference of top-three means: 0.13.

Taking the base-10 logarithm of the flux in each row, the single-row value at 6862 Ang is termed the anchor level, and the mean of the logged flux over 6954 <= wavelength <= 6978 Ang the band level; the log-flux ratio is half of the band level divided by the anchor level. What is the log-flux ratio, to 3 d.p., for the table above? 0.501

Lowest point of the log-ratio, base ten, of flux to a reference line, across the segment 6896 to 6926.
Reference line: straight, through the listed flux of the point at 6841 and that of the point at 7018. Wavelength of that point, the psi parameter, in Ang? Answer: 6910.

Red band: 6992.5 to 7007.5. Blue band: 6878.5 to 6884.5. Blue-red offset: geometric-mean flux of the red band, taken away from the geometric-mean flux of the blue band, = -0.29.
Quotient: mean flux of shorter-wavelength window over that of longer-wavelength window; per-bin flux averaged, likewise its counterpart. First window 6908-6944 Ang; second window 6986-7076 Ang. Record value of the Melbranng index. 1.01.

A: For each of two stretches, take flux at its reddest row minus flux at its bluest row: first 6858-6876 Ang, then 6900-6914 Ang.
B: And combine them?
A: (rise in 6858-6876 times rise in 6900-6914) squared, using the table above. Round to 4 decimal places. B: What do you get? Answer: 0.0021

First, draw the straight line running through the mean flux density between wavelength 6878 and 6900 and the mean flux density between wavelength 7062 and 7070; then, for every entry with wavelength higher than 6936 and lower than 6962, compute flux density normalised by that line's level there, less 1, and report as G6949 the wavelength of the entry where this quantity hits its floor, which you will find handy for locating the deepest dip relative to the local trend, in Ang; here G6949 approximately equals 6943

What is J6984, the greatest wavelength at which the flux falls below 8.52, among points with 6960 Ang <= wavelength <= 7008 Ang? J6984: 6991 Ang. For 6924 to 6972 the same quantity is 6967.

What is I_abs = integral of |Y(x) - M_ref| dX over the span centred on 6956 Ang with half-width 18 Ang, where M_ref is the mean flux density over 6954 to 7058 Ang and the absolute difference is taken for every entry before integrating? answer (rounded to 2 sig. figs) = 5.9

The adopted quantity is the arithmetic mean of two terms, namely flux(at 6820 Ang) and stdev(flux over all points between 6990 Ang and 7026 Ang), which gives 4.63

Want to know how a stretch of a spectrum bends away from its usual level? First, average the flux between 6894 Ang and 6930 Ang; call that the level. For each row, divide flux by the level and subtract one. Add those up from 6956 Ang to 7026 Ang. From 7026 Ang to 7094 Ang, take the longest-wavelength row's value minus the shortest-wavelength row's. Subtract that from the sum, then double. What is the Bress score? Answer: 0.24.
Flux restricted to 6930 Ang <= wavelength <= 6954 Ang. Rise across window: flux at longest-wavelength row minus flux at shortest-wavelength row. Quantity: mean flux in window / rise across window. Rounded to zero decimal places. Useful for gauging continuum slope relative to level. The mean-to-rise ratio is 46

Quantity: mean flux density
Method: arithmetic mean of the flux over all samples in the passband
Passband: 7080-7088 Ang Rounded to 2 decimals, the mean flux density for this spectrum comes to 8.14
